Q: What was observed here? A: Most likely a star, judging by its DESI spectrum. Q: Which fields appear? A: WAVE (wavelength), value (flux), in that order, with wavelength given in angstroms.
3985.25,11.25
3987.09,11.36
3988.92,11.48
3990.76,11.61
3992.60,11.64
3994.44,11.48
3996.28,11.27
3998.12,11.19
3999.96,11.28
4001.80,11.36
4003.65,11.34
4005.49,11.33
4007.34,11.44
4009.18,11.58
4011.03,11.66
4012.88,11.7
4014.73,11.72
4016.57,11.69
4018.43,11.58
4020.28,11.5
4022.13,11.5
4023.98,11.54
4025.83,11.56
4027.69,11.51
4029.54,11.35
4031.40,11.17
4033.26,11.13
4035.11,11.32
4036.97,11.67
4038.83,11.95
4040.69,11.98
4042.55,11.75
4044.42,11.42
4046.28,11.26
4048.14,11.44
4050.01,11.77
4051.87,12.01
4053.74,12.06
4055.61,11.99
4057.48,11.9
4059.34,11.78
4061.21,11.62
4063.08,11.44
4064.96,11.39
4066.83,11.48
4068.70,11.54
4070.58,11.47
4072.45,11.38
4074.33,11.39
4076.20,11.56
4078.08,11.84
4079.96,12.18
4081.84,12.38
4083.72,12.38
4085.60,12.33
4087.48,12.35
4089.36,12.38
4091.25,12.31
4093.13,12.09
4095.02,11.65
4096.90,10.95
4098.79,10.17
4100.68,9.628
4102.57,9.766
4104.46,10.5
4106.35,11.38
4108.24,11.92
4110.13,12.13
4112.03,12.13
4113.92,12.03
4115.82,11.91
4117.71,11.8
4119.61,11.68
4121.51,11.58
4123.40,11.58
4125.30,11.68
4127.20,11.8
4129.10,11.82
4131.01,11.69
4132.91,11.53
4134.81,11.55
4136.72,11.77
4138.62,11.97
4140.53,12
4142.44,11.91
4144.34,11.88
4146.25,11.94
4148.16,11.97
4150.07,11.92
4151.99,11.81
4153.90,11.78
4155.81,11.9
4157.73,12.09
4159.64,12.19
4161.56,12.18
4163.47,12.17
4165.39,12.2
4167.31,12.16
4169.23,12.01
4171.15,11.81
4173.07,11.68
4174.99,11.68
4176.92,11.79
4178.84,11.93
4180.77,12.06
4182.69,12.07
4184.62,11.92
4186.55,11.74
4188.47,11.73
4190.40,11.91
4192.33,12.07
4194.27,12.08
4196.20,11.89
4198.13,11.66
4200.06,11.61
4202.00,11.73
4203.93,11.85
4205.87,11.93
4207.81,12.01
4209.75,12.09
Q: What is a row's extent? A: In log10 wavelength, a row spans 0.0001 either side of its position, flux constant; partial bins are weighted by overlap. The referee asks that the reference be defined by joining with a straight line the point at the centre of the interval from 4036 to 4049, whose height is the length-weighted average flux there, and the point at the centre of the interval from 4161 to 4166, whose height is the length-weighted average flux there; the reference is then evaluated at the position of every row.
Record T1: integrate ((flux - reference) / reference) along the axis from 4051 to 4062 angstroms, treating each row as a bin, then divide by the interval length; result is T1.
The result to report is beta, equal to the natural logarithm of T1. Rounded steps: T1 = 0.017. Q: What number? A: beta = -4.1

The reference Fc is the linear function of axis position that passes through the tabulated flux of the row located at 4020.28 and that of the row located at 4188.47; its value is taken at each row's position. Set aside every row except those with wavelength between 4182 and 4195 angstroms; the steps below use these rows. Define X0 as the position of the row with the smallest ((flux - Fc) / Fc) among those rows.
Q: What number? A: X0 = 4188.47 angstroms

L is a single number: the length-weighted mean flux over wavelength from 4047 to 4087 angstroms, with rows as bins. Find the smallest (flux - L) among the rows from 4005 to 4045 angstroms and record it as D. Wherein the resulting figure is -0.65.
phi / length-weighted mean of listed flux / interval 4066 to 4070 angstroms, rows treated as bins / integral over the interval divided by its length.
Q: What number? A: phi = 11.5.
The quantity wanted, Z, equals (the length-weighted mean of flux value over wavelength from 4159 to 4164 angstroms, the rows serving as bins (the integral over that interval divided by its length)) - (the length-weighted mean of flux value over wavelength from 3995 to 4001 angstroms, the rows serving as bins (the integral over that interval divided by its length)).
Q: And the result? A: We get 0.9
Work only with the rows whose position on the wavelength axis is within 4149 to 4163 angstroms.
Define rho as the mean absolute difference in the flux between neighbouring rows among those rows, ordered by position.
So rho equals 0.093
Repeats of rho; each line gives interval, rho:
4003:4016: 0.067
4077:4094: 0.116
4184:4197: 0.122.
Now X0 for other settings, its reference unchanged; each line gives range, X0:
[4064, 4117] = 4100.68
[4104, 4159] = 4104.46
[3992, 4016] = 3998.12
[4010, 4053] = 4033.26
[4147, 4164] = 4153.90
